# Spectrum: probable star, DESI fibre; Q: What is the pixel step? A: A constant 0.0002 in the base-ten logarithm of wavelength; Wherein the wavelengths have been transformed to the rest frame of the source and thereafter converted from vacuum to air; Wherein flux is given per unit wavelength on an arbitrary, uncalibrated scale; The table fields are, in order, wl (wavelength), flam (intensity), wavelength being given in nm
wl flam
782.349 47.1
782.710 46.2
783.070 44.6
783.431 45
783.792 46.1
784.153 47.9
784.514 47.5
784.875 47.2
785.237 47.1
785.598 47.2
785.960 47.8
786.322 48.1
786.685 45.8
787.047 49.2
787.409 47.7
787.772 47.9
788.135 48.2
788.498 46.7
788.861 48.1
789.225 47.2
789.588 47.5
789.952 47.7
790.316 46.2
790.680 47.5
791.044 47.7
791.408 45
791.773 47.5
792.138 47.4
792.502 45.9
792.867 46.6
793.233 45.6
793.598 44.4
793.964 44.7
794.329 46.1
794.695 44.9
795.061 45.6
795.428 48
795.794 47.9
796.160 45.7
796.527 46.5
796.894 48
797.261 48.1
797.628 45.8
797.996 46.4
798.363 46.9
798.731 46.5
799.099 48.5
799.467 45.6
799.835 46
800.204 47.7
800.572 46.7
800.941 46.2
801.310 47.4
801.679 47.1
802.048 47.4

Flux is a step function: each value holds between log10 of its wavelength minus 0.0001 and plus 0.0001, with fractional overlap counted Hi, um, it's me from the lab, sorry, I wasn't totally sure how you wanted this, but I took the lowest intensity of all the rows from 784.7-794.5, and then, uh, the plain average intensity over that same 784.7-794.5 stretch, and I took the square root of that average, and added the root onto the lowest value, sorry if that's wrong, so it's 51.3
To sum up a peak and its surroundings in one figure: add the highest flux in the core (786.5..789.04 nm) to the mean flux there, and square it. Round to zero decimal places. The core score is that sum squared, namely 9381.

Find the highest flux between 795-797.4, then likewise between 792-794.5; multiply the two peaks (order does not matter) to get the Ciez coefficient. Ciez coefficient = 2280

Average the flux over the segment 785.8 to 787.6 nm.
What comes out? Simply 47.7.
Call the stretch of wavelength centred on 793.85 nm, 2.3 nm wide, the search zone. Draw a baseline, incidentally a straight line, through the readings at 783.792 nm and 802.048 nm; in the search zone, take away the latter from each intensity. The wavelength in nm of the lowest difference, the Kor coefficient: 793.598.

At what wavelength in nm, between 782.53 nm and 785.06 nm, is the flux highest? 784.153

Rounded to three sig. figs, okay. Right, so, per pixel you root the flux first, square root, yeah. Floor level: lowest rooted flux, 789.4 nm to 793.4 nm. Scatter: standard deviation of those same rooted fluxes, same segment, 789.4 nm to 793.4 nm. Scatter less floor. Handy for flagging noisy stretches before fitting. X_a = -6.64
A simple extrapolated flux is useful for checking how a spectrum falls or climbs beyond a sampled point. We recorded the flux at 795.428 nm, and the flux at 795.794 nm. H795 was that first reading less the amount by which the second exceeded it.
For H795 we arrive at 48.1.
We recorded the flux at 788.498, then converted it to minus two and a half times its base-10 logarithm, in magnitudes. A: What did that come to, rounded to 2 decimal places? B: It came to -4.17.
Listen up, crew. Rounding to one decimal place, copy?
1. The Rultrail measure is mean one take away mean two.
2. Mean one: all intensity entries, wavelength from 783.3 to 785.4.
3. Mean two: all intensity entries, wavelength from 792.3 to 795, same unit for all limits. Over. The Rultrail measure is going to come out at 1.3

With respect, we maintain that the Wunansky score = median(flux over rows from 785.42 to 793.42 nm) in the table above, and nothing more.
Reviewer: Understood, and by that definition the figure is 47.5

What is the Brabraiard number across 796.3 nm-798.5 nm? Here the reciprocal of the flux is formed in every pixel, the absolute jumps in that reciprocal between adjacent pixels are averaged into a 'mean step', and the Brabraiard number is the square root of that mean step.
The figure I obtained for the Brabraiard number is 0.021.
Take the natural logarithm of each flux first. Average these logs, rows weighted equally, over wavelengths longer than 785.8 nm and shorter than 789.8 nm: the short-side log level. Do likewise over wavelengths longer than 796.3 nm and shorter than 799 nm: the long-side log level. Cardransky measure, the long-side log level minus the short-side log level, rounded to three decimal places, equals -0.016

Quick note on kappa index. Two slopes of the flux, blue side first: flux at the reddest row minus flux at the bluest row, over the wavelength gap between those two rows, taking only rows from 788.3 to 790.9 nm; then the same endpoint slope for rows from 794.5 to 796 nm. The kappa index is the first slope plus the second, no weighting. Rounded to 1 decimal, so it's 3.1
